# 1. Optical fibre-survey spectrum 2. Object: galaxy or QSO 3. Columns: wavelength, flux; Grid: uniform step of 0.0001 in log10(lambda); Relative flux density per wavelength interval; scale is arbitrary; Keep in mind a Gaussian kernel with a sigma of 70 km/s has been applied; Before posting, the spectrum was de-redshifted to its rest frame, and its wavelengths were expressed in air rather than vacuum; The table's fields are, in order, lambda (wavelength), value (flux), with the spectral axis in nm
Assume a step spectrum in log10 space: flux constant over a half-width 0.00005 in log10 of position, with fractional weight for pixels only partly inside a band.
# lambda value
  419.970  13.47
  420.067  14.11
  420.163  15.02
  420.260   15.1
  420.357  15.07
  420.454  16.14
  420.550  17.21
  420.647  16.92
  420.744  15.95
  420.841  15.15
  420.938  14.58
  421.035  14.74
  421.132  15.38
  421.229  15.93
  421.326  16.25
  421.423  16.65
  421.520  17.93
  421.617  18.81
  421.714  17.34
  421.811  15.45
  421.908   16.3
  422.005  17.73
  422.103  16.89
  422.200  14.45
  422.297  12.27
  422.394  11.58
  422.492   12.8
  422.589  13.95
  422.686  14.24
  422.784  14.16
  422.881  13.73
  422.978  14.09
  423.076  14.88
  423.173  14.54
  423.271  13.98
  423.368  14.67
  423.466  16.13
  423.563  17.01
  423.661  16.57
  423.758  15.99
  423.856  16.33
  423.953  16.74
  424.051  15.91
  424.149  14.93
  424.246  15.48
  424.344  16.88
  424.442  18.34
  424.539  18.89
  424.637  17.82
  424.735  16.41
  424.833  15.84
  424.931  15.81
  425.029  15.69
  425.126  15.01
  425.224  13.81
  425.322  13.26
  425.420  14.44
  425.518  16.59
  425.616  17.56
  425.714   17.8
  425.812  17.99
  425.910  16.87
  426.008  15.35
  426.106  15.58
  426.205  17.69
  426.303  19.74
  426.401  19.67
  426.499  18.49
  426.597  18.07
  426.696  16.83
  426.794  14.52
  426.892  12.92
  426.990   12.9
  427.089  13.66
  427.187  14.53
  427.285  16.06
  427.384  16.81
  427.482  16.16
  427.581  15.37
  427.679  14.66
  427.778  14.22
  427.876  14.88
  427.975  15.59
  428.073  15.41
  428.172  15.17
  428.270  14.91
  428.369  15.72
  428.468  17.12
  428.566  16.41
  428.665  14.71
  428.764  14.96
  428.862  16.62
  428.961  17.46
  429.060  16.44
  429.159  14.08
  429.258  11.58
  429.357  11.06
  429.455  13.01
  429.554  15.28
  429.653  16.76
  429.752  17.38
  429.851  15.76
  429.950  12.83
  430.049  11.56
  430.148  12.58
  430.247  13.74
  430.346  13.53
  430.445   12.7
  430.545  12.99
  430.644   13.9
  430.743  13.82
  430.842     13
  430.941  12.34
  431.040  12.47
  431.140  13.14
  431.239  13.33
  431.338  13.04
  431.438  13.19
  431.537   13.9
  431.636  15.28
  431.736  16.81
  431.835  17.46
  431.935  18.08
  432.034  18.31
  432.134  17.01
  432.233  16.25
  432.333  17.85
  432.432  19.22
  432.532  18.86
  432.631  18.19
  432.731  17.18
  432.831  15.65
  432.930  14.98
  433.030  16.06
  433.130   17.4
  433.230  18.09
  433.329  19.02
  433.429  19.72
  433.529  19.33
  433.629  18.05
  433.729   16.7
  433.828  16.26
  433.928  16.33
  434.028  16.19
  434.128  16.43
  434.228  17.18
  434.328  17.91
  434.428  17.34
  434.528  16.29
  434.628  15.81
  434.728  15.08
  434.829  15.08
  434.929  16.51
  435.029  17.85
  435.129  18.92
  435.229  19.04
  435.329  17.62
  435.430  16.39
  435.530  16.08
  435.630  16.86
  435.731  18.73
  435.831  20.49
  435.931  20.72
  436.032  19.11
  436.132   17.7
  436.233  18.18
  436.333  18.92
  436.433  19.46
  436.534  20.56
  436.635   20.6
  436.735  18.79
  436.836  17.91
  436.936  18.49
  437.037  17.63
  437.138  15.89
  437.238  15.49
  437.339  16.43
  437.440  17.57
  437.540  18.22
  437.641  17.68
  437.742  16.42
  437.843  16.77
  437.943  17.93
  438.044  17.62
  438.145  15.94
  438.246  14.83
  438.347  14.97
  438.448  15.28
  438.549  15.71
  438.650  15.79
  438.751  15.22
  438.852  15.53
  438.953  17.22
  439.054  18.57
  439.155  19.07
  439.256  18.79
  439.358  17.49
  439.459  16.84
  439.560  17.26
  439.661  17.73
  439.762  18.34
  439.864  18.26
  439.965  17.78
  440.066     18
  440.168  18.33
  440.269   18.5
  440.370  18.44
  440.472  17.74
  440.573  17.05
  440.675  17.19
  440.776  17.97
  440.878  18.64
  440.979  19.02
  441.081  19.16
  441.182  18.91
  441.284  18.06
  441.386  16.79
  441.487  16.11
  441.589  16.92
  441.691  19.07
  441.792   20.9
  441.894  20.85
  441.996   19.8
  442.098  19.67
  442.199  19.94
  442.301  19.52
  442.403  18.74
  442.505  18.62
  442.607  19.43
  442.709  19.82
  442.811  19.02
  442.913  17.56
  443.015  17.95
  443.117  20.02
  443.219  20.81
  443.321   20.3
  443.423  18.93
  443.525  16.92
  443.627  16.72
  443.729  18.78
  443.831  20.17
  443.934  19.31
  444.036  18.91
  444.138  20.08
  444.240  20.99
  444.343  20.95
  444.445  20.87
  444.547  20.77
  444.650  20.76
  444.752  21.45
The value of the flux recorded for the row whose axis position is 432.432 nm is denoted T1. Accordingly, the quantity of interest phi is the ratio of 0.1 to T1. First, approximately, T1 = 19.22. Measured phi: 0.0052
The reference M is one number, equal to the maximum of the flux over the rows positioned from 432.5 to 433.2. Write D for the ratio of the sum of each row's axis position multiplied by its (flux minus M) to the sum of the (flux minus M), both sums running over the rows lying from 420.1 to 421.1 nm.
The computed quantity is 420.61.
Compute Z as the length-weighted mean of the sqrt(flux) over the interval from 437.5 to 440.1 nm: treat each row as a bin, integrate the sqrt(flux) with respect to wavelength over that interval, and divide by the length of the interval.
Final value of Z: 4.12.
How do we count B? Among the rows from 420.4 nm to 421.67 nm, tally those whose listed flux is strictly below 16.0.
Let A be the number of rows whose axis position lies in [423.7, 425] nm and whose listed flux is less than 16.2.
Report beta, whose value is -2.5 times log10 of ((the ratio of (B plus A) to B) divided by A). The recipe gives 1.2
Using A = 6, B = 6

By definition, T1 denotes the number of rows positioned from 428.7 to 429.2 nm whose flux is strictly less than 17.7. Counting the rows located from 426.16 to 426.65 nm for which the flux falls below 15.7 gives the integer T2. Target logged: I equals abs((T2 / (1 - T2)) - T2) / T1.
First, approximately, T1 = 5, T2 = 0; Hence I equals 0.00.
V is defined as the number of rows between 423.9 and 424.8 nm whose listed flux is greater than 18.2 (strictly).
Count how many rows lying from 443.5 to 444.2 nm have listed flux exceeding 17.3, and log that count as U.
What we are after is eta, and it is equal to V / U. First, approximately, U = 5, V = 2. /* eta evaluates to 0.40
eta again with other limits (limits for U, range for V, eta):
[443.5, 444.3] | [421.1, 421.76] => 0.17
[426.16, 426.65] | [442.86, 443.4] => 0.60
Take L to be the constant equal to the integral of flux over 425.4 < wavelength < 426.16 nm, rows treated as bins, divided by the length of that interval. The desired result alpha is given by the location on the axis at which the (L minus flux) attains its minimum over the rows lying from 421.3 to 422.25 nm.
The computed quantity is 421.617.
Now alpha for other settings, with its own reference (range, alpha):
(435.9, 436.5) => 435.931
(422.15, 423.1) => 423.076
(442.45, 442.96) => 442.709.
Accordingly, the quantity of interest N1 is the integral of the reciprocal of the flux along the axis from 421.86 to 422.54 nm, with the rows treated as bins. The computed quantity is 0.05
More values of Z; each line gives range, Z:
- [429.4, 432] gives 3.76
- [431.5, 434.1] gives 4.15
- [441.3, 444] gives 4.35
